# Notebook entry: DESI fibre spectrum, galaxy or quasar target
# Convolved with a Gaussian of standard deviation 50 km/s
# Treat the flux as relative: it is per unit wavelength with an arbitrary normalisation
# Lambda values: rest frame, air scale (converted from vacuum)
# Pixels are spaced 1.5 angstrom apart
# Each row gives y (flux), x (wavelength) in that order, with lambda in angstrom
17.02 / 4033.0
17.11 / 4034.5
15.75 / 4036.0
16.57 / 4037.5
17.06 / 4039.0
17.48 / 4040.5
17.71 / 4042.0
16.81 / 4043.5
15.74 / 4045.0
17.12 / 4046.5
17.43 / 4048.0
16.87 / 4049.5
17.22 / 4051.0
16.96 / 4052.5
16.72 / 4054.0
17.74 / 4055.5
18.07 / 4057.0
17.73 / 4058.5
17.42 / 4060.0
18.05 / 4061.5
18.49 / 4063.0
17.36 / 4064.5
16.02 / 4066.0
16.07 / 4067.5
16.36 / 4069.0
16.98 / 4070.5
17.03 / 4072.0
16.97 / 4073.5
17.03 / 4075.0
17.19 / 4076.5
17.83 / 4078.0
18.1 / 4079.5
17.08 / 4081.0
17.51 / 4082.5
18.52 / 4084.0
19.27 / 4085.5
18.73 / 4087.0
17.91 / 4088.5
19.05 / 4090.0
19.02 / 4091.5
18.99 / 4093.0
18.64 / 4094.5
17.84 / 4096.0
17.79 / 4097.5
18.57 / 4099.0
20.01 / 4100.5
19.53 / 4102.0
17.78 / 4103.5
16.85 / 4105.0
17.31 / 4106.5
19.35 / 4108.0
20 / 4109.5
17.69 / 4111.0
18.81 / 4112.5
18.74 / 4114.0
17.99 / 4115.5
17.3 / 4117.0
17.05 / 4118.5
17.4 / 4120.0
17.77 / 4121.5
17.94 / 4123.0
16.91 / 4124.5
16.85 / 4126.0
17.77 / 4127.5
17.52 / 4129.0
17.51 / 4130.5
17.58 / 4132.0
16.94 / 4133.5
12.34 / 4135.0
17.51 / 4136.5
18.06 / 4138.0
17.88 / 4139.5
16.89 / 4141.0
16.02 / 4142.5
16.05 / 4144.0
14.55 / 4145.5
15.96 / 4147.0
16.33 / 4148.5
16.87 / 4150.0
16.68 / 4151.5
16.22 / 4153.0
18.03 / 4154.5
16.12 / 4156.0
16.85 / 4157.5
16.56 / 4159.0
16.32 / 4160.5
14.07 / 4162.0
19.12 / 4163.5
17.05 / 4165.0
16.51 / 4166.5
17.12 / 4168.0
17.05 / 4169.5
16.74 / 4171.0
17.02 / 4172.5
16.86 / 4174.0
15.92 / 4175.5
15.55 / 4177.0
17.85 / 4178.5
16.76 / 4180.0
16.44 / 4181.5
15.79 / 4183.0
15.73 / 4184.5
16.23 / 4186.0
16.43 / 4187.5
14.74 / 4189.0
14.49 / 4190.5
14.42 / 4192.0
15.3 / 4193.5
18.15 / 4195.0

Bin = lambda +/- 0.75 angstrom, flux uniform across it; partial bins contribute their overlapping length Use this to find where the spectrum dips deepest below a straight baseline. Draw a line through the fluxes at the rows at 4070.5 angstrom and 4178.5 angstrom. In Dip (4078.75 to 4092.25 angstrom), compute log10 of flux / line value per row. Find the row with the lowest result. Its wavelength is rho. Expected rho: 4081.0 angstrom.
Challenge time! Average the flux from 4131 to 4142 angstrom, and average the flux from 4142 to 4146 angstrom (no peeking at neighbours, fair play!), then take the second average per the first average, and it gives 0.93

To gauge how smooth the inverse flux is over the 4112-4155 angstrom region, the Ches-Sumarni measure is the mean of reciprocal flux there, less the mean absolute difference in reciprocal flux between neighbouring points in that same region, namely 0.0557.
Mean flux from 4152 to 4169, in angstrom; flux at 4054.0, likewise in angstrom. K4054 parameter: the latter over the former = 1.00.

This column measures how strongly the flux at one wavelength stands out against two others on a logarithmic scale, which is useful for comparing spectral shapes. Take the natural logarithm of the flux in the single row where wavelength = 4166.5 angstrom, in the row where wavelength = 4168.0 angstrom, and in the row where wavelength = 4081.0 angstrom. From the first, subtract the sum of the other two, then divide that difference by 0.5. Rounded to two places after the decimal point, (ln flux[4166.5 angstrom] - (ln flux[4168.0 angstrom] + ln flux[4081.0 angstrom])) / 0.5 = -5.75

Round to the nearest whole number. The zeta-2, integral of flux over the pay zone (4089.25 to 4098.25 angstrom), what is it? 167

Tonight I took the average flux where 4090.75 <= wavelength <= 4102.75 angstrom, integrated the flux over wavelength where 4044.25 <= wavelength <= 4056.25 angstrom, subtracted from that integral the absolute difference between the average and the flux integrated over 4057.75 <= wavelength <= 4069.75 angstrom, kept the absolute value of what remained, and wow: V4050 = 16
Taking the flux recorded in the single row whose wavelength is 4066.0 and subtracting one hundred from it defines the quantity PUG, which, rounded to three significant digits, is -84.0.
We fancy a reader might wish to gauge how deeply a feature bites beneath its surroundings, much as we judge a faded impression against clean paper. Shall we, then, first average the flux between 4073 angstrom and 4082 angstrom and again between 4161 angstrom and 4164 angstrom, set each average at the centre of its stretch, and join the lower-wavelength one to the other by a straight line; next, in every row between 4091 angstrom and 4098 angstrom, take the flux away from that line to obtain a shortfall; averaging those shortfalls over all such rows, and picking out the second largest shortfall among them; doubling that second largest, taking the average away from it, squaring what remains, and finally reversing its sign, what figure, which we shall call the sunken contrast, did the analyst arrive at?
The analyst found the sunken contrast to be 0.0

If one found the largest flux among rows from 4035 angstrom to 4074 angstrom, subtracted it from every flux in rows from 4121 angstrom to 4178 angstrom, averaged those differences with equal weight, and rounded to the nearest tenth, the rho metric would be -1.8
